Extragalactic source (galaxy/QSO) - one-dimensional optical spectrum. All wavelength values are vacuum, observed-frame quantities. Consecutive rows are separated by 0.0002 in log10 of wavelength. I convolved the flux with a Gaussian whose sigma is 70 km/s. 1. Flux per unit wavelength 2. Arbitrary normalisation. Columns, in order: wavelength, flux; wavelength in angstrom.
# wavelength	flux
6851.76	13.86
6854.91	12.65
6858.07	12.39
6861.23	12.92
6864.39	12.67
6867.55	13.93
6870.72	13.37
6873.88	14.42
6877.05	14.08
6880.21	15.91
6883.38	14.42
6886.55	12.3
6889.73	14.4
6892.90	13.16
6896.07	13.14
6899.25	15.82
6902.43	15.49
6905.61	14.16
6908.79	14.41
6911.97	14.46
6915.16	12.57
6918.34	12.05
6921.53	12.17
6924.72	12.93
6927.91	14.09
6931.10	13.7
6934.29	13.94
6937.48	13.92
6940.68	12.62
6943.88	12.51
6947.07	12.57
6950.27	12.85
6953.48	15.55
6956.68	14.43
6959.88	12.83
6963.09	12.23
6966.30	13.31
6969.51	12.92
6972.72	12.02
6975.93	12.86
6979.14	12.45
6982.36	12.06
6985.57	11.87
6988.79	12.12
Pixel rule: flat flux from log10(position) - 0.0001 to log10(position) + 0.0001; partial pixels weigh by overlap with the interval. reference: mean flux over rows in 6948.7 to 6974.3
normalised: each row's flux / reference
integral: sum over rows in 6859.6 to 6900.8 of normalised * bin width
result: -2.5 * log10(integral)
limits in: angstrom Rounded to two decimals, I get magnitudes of -4.09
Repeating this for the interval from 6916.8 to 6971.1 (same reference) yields -4.33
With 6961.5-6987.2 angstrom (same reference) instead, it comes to -3.46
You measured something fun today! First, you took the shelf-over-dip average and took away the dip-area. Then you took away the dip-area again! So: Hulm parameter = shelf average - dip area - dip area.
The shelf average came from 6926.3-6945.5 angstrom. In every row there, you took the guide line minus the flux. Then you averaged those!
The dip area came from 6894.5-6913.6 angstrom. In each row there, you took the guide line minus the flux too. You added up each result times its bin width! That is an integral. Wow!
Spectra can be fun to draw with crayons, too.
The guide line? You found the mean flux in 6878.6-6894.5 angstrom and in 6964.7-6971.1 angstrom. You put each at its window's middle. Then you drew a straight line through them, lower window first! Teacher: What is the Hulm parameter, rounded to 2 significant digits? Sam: 28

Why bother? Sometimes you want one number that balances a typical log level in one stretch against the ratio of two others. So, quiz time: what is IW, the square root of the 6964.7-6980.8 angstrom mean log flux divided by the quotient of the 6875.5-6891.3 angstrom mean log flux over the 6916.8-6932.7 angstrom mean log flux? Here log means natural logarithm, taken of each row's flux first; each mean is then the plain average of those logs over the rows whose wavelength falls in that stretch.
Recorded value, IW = 1.57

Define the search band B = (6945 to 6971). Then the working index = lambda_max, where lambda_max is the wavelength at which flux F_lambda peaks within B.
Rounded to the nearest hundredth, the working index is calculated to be 6953.48 angstrom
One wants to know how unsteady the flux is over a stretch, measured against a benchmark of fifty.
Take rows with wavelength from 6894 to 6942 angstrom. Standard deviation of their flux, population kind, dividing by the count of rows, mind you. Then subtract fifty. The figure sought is -48.9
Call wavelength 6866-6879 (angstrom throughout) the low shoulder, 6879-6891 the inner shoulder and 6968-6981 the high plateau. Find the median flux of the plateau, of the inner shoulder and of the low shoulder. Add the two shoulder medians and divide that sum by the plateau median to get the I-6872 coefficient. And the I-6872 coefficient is 2.25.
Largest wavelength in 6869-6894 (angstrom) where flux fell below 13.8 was 6892.90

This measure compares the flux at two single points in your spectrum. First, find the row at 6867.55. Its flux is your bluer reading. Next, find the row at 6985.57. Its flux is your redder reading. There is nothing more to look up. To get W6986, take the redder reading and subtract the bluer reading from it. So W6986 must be -2.1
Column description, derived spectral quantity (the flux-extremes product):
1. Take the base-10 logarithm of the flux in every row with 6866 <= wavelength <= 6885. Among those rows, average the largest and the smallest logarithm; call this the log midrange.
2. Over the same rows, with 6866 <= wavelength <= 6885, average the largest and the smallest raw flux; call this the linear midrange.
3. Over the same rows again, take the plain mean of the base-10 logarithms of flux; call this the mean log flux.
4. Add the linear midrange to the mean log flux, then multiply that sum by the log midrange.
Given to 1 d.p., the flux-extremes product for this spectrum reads 18.4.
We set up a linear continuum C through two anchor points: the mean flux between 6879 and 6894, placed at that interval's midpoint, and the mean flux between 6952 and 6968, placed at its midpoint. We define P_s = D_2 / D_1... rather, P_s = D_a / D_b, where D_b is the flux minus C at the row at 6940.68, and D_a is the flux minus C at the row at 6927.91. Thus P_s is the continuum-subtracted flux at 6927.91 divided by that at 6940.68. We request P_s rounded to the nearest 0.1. -0.2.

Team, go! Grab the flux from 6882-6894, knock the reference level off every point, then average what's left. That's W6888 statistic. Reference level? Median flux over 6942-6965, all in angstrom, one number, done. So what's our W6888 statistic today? 0.7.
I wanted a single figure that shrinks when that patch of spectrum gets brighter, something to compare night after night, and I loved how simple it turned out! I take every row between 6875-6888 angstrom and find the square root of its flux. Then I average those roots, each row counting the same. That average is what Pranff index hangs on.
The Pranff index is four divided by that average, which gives 1.06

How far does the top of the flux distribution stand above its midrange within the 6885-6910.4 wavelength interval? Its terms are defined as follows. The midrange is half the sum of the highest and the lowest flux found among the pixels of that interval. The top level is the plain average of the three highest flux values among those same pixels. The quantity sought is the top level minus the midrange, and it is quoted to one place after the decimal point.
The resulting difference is 1.2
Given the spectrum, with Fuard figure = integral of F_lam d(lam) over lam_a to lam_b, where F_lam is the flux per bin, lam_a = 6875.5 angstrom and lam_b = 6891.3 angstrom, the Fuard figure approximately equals 225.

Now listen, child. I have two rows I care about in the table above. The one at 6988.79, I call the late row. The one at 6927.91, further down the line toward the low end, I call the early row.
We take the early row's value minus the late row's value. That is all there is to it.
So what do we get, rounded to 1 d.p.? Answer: 2.0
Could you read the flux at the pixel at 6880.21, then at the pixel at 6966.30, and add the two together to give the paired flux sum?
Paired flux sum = 29.2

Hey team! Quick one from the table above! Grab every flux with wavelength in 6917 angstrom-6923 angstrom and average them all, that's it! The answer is 12.1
